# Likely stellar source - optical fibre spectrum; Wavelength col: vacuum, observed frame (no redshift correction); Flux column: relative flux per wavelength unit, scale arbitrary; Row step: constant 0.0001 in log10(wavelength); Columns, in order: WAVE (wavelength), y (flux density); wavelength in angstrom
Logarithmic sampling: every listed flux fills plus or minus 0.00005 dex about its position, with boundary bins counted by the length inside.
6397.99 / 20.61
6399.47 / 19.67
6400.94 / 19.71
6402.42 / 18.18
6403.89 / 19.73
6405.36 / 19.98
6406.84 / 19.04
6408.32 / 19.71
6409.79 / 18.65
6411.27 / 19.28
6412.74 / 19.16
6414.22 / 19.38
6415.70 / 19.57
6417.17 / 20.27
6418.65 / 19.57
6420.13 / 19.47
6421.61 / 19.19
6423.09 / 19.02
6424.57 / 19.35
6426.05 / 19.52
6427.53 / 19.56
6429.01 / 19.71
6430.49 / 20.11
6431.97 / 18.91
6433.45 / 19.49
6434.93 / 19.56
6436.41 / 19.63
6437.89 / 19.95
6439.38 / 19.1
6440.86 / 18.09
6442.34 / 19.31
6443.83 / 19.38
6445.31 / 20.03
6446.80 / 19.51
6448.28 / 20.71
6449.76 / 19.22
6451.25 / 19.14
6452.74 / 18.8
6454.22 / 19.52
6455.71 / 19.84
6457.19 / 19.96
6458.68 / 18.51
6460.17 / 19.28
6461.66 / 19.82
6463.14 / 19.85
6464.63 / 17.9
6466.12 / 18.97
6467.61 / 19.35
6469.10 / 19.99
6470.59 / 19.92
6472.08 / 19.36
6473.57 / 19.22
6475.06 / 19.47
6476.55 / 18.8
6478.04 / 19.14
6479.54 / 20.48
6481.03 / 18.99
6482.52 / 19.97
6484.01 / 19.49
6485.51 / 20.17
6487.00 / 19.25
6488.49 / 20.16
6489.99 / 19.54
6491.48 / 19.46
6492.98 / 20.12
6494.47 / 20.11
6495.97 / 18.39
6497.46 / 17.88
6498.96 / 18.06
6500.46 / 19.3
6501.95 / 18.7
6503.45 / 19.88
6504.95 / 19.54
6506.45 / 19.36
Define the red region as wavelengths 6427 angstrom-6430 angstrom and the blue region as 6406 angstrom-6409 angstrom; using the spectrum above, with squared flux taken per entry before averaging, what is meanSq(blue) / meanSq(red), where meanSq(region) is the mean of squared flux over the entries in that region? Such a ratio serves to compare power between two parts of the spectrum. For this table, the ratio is 0.97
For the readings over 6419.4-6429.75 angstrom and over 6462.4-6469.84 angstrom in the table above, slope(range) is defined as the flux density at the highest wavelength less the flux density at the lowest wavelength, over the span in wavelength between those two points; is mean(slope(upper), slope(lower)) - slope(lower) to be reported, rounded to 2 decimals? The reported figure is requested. 0.00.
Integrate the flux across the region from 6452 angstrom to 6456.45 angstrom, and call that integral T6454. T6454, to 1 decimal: 86.4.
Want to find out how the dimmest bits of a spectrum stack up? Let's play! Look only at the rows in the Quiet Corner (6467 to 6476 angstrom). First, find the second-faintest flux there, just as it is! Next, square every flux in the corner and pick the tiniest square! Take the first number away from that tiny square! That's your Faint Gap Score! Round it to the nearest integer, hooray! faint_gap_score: 350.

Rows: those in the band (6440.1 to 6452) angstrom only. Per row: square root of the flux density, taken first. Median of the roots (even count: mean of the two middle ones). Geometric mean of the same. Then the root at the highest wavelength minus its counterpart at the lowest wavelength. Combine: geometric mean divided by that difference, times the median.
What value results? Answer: 159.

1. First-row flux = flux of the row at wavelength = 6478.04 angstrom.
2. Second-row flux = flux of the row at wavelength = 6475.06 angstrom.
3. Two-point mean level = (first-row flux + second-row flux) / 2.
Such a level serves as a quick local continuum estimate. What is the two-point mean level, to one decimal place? 19.3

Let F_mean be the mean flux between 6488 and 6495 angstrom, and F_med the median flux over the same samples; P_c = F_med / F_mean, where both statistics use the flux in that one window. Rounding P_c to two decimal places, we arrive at 1.01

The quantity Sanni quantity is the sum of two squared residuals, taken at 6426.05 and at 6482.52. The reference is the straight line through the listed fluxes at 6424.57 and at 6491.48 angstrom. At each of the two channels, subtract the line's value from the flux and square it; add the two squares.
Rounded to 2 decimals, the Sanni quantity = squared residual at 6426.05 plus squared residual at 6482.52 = 0.30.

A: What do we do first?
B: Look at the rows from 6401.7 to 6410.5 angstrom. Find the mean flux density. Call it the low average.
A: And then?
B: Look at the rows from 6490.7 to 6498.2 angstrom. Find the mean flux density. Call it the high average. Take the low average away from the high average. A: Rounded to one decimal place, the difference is 0.0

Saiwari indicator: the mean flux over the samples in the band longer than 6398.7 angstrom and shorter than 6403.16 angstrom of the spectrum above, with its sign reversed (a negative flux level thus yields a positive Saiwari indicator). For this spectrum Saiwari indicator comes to -19.2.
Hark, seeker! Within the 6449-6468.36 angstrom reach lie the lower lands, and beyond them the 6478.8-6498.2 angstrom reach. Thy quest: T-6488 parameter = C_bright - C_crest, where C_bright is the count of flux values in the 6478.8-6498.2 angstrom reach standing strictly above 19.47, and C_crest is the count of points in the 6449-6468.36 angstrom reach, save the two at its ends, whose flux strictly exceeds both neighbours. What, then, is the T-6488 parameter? 6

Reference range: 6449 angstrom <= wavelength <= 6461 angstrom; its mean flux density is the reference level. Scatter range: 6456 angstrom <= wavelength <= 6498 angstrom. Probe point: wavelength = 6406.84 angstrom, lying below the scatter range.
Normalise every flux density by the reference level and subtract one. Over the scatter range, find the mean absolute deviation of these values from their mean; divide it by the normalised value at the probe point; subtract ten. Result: -12.1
